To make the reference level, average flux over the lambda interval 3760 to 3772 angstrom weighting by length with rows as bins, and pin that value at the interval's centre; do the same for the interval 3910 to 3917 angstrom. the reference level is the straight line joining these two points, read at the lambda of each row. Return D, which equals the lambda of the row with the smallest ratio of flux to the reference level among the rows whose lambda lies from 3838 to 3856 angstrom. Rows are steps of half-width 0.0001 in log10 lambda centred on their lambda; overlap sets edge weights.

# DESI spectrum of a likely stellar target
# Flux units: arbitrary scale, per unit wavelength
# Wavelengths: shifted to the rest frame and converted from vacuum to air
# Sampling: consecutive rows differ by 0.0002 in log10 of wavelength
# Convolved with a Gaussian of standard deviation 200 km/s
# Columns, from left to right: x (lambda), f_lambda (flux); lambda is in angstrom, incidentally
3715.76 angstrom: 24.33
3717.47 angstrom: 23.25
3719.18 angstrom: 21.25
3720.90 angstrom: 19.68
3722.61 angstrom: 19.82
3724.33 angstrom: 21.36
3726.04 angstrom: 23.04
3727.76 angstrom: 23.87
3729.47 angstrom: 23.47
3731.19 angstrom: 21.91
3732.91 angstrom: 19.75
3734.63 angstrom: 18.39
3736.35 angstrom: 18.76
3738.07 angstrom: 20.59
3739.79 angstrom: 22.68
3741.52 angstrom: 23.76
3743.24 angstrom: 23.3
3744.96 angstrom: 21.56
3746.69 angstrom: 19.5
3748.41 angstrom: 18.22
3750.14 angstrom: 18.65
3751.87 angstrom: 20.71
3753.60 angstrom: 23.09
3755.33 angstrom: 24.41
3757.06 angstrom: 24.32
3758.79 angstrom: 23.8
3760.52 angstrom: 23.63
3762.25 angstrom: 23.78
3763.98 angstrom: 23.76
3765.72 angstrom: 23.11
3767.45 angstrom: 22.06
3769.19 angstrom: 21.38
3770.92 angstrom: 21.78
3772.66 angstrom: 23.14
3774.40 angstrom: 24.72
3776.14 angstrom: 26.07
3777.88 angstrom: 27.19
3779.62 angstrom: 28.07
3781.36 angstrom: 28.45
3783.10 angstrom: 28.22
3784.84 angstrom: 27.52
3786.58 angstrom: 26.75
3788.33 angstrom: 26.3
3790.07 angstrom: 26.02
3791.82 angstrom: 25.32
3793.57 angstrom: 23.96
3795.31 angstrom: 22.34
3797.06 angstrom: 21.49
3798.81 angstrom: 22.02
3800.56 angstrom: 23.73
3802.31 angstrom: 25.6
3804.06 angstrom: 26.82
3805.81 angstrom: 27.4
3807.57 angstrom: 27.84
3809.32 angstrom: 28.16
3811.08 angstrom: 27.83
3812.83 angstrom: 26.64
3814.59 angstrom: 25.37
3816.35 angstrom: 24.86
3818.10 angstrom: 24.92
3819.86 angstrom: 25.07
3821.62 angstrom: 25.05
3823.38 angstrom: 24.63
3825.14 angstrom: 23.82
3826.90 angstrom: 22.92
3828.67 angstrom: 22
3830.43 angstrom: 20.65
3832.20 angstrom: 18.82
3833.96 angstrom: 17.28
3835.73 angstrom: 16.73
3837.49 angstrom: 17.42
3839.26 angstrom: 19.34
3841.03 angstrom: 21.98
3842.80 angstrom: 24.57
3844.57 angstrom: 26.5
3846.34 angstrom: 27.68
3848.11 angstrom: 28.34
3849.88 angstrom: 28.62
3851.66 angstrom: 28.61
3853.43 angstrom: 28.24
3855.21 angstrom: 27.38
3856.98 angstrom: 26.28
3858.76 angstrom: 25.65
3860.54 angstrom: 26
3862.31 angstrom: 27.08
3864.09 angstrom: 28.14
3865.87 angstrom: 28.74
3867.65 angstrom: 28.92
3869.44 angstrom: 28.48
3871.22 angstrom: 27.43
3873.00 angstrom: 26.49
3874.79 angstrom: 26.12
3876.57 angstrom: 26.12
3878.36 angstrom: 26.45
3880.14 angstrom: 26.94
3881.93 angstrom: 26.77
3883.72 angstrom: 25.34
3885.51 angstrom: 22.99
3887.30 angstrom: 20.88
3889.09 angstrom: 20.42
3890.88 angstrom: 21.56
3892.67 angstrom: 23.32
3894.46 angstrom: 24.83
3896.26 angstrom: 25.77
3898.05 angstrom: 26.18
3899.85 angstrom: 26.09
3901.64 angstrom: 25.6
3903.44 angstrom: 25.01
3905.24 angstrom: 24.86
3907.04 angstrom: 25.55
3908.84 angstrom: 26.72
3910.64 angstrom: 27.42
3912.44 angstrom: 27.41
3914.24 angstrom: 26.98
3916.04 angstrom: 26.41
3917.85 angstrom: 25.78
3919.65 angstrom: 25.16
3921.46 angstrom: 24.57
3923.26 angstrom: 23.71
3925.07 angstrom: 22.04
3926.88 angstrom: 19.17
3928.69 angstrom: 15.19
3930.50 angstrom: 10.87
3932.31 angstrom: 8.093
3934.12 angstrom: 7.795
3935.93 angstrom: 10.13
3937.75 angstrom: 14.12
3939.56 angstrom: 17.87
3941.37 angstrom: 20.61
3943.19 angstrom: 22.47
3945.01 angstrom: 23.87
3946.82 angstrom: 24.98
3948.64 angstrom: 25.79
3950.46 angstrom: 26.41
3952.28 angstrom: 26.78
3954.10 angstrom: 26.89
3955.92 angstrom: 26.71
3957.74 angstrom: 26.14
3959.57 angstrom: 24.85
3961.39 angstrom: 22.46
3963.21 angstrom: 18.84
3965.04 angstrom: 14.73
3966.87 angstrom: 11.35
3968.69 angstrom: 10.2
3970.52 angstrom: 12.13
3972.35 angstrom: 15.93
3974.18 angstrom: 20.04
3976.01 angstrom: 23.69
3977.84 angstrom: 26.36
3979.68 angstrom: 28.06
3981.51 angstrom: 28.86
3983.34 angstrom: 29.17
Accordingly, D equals 3839.26 angstrom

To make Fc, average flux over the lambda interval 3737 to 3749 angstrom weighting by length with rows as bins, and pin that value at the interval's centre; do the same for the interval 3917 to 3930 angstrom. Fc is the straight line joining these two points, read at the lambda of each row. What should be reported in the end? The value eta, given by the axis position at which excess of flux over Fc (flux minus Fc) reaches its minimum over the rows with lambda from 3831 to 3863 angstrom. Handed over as 3835.73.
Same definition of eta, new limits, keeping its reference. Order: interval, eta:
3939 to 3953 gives 3939.56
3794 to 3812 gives 3797.06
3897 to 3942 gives 3934.12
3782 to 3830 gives 3797.06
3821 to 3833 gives 3832.20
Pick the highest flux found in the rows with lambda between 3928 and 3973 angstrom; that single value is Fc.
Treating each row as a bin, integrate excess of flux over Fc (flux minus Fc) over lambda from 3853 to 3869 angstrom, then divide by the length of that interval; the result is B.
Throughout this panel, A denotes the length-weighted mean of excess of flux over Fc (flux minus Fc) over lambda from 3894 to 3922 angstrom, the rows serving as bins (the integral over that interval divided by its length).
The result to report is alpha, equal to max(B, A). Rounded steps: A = -1.0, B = 0.5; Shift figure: 0.5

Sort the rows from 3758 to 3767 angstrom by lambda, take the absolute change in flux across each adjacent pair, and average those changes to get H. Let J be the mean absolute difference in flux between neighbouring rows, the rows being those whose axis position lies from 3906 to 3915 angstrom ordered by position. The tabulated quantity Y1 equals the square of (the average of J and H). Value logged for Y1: 0.2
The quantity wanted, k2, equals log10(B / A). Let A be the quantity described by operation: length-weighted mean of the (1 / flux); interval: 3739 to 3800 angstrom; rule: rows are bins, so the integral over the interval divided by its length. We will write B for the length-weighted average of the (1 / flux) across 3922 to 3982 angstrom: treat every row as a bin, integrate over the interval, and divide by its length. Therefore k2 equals 0.13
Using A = 0.0426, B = 0.0580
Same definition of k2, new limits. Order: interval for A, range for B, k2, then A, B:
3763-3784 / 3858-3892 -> -0.02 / 0.0407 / 0.0392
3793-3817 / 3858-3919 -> -0.01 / 0.0398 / 0.0390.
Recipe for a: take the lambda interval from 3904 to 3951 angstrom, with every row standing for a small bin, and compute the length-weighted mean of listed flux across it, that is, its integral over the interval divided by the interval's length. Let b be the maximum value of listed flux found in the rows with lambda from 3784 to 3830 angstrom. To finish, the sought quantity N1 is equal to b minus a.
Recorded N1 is 6.9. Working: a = 21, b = 28.16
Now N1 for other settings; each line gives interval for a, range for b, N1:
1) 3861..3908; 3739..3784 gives 2.8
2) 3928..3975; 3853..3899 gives 10.2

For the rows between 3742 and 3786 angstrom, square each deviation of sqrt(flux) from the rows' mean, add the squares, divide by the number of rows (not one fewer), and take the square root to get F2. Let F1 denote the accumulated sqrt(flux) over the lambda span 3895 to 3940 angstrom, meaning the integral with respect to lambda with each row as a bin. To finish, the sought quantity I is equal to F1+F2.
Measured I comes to 206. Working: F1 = 206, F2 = 0.29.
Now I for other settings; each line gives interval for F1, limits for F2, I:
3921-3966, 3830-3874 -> 200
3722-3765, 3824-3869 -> 201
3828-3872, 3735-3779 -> 219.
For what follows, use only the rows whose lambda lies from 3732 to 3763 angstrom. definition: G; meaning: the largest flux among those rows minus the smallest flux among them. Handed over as 6.2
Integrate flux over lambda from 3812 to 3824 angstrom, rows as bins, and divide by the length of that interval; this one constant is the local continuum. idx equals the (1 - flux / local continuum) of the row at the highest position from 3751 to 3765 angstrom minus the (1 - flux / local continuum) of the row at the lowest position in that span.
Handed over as -0.12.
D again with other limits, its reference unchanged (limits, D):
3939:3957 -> 3939.56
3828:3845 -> 3835.73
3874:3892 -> 3889.09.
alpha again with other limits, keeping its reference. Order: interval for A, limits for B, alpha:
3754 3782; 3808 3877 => -1.8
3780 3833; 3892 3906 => -1.6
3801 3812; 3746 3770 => 0.2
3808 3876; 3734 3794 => -1.8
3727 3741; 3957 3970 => -5.7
